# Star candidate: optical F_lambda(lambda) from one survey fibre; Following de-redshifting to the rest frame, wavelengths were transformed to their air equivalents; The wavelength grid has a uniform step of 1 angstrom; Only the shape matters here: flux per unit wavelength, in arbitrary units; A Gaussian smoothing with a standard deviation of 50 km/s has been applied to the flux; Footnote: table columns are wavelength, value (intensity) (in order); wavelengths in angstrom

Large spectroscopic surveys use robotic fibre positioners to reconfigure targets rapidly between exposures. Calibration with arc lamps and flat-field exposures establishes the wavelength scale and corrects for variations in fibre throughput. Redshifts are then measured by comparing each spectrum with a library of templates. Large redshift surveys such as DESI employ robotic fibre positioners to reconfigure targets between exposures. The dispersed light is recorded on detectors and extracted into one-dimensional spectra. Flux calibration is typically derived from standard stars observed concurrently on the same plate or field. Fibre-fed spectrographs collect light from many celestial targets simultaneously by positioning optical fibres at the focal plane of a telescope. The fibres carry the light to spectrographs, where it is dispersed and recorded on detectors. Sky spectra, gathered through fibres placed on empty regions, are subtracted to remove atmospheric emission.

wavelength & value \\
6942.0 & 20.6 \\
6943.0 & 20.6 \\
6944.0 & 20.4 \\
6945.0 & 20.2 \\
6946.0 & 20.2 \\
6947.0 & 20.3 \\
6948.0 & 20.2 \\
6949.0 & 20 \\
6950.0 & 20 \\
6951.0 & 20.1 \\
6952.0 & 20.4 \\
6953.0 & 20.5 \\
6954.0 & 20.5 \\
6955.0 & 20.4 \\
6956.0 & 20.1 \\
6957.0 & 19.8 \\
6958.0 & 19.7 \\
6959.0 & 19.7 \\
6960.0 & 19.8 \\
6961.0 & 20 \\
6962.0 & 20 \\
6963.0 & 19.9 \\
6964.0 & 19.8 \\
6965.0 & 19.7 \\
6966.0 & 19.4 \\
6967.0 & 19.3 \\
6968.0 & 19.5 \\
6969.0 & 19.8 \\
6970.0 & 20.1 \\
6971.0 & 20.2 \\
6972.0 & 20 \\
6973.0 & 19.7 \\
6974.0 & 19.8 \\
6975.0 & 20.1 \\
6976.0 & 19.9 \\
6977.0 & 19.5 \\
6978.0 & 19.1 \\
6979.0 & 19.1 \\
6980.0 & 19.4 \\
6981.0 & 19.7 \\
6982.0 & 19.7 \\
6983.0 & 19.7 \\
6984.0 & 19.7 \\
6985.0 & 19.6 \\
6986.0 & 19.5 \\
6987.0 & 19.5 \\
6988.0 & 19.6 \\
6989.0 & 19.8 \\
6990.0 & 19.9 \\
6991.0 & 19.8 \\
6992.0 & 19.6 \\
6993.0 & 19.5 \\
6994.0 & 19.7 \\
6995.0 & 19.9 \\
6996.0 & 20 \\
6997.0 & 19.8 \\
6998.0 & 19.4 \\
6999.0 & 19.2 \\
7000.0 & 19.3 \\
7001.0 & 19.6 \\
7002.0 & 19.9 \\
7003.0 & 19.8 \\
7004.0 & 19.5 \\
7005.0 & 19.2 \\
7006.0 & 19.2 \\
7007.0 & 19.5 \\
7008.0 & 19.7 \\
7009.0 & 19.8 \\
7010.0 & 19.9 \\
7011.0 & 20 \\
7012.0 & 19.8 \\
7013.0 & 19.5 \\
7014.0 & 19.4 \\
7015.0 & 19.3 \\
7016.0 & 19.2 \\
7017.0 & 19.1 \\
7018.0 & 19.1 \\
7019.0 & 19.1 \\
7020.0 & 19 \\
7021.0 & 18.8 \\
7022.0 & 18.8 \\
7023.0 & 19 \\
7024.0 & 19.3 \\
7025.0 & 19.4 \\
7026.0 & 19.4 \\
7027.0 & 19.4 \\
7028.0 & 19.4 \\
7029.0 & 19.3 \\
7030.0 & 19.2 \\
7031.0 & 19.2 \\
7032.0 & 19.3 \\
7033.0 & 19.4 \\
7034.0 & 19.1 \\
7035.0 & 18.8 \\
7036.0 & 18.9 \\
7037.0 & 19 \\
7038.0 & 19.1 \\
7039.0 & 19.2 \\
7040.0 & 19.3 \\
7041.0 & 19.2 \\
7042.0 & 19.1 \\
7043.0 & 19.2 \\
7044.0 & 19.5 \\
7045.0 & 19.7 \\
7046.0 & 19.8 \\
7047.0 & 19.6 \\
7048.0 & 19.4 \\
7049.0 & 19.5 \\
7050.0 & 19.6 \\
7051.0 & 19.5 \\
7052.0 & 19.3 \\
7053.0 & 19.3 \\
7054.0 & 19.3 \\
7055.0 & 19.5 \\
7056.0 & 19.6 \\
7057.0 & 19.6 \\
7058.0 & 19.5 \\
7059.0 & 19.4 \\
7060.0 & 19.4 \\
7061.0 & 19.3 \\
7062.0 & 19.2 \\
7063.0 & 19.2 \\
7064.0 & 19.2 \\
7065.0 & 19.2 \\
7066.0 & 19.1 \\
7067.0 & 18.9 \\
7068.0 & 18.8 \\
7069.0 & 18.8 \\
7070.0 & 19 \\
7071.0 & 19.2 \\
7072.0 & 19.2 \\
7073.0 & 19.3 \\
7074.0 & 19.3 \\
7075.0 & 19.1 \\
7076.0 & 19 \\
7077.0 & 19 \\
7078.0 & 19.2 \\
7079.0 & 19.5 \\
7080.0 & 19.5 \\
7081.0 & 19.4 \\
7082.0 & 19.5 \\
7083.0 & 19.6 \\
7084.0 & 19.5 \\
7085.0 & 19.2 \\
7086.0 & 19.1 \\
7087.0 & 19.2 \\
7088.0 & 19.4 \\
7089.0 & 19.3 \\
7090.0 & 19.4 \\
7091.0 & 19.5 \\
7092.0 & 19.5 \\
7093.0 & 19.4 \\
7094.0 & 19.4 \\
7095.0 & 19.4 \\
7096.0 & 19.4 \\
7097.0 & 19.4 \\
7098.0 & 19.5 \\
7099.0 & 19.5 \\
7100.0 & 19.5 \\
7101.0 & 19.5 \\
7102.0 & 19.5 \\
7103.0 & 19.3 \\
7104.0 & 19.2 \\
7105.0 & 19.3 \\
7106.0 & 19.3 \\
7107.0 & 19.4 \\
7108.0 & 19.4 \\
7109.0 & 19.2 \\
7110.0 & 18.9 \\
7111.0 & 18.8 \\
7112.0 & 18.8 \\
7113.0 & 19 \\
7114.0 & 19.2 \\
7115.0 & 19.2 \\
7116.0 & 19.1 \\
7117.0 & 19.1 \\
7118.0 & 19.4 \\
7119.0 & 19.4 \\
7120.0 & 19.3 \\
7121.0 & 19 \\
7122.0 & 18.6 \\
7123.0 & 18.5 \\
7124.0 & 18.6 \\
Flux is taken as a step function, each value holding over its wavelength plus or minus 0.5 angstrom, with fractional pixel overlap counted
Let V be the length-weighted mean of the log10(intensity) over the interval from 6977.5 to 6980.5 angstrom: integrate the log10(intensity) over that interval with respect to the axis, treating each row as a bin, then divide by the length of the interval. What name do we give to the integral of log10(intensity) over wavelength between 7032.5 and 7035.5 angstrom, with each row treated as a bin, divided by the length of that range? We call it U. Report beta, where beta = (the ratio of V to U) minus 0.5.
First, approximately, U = 1.28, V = 1.28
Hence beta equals 0.5018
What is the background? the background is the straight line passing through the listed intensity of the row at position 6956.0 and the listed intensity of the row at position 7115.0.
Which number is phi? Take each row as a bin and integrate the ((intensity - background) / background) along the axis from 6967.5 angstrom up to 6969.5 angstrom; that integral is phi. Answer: -0.038 angstrom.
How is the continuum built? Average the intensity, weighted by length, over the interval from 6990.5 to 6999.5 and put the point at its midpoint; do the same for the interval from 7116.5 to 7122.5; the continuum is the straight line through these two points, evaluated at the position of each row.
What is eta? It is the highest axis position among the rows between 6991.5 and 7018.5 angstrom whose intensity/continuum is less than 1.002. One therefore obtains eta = 7018.0 angstrom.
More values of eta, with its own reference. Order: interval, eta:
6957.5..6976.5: 6973.0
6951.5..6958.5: 6958.0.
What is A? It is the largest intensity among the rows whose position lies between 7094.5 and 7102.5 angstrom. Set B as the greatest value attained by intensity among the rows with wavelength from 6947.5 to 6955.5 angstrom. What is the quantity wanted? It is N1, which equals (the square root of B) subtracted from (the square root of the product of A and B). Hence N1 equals 15.5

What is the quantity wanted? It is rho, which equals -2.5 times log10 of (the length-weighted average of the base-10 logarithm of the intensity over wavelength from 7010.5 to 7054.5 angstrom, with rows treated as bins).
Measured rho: -0.273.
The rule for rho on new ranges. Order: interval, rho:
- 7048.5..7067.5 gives -0.274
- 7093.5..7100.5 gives -0.275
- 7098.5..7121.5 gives -0.271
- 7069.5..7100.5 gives -0.273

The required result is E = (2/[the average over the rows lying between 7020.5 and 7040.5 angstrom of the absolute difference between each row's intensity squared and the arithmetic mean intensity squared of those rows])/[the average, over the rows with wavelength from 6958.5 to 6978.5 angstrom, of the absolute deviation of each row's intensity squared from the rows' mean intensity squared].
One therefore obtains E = 0.033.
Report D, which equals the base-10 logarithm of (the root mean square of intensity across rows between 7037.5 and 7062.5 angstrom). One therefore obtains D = 1.29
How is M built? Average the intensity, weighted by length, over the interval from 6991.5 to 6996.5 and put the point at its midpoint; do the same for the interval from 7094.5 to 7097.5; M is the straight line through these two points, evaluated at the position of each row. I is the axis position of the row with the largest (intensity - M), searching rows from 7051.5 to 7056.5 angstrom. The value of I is 7056.0 angstrom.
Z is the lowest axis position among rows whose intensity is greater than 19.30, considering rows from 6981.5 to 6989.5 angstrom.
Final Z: 6982.0 angstrom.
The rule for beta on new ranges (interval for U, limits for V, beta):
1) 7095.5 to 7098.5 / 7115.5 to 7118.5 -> 0.4959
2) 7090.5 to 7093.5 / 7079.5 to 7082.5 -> 0.5000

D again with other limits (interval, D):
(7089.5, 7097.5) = 1.29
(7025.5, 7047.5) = 1.29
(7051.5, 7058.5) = 1.29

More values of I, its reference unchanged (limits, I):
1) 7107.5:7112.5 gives 7108.0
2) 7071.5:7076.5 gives 7074.0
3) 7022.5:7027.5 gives 7027.0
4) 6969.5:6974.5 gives 6971.0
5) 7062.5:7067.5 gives 7065.0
